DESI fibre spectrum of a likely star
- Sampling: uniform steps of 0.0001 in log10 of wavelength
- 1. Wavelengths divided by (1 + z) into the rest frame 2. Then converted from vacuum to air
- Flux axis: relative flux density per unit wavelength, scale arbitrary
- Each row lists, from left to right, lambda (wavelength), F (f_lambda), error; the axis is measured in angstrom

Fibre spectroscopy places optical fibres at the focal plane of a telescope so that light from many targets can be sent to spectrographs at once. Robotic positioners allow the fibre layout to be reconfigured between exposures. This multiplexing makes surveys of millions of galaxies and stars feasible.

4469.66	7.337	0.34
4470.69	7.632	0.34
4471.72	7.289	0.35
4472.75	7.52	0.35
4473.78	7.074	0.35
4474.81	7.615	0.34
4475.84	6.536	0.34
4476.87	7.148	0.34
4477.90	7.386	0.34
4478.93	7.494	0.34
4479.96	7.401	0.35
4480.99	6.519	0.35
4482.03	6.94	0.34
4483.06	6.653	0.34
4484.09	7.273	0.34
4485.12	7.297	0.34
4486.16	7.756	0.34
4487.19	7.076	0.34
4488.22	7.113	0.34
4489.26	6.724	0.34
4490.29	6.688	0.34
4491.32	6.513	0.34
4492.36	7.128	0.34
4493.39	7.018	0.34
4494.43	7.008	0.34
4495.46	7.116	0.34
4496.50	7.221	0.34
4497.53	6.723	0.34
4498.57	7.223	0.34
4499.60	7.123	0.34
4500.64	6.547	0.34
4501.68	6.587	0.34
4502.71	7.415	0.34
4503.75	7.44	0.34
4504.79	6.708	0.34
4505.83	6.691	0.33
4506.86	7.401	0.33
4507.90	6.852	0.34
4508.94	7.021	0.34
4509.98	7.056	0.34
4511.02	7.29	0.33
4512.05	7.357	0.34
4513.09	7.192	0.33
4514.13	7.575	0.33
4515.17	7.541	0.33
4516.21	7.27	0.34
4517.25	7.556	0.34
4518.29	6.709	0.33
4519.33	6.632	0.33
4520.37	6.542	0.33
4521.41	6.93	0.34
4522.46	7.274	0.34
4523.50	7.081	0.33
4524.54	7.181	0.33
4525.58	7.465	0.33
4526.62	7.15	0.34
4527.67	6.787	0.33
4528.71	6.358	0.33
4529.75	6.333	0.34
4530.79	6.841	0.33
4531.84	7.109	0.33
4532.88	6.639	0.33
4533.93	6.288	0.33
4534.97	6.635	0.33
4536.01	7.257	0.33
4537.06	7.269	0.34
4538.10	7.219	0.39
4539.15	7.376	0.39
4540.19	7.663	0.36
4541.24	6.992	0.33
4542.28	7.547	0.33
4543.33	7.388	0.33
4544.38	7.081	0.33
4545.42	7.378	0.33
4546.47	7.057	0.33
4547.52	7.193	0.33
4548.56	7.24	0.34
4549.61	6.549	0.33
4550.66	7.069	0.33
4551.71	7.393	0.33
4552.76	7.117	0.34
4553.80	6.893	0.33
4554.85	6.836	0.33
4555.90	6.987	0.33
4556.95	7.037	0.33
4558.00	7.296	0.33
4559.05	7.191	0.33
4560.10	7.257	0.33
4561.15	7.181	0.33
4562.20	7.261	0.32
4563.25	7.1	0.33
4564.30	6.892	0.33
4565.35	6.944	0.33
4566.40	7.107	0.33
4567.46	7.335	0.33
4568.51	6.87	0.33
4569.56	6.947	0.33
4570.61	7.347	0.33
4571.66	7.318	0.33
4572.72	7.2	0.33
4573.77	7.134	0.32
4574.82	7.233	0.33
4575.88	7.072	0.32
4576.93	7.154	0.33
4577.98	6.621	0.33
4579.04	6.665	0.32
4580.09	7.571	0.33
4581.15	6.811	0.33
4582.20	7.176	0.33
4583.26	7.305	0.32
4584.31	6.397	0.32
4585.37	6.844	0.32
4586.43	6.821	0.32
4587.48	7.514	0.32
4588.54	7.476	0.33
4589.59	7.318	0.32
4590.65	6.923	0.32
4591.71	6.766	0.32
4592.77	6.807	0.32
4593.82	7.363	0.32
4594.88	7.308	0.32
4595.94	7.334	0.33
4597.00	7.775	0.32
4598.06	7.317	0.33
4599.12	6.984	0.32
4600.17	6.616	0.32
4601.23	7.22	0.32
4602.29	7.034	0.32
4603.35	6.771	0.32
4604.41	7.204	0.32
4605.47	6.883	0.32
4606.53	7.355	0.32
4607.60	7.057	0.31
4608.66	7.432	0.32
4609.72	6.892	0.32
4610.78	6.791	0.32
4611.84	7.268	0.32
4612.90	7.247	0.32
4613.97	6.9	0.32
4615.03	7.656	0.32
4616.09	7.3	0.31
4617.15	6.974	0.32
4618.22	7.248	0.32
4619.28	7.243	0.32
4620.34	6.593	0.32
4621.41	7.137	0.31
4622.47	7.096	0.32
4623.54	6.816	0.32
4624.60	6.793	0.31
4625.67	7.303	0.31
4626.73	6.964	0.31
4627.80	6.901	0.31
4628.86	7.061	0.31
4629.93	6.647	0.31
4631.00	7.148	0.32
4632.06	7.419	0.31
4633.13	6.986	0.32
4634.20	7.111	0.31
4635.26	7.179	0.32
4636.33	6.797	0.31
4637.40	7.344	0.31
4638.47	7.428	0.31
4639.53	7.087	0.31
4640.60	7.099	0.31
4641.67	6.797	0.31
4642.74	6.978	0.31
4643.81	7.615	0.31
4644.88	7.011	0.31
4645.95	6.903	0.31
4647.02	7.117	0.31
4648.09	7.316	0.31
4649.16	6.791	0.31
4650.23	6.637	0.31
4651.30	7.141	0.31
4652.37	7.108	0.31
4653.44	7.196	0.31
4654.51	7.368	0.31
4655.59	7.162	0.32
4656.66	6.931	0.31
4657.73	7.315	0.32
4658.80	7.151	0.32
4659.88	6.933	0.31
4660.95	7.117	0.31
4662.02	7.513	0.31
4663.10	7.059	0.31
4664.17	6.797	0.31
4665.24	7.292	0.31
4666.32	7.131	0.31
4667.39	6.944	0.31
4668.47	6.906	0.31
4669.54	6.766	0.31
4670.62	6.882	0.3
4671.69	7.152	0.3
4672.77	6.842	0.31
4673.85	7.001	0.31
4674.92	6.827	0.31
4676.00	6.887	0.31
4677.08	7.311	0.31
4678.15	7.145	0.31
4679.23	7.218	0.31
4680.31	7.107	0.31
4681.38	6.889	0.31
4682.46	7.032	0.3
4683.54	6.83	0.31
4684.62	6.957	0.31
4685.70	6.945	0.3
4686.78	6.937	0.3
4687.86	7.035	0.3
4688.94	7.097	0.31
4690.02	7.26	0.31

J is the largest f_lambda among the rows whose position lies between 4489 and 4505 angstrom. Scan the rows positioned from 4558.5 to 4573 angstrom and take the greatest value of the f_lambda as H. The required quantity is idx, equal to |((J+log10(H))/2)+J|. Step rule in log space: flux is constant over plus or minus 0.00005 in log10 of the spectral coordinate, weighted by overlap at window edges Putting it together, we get 11.6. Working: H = 7.347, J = 7.44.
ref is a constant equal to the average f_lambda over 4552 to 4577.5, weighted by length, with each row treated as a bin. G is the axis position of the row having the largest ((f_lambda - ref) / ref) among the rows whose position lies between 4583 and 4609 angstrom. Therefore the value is 4597.00 angstrom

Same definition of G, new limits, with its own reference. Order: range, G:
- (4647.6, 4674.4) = 4662.02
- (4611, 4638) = 4615.03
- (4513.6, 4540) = 4514.13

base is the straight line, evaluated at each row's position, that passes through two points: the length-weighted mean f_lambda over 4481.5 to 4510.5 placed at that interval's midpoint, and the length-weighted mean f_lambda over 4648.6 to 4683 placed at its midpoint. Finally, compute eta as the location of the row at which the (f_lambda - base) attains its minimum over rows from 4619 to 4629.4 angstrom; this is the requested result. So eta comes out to 4620.34 angstrom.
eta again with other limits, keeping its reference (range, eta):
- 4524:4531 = 4529.75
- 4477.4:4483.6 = 4480.99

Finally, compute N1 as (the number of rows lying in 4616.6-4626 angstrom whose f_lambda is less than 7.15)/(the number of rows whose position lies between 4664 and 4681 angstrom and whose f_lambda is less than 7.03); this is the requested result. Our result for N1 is 0.7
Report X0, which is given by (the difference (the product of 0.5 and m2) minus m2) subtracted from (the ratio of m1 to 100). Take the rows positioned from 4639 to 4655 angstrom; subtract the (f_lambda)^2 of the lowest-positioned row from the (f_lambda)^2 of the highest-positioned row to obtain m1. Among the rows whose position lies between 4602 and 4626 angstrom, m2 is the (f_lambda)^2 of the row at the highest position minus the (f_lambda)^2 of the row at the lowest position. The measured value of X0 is 2.0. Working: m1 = 4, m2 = 3.9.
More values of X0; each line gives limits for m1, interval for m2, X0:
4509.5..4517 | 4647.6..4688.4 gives -2.0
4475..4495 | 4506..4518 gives 1.2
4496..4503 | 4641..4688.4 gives 1.7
